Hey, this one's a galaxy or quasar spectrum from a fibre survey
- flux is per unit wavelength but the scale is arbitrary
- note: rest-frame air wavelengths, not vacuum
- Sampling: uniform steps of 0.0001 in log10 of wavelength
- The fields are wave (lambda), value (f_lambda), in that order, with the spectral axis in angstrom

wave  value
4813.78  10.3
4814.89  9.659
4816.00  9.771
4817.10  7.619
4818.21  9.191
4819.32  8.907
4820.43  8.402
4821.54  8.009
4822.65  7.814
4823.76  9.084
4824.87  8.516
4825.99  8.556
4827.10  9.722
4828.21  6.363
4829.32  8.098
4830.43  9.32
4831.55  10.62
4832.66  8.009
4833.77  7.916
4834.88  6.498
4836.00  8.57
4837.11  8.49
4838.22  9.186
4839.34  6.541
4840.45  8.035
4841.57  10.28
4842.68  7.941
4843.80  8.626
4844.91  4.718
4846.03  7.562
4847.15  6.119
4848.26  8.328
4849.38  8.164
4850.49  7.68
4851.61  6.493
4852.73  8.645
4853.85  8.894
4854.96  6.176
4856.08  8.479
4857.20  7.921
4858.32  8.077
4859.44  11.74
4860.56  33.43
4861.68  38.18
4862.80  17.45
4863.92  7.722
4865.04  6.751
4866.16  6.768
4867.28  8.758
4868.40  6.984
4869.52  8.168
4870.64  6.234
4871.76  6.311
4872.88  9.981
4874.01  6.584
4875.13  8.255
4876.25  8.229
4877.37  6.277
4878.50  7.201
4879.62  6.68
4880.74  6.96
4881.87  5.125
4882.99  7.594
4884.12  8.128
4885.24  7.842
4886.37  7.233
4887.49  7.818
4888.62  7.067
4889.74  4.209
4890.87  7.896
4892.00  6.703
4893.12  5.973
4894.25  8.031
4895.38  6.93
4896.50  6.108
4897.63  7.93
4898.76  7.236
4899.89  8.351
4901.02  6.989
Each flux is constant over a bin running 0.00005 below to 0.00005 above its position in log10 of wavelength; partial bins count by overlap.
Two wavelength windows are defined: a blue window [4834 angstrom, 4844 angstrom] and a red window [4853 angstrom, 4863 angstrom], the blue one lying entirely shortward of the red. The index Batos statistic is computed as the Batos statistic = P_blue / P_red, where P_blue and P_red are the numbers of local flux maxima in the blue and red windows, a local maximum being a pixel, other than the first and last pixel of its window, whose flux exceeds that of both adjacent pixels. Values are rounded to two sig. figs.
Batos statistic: 1.5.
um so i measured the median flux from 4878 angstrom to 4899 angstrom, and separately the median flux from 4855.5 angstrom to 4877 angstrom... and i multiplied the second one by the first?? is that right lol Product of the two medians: 59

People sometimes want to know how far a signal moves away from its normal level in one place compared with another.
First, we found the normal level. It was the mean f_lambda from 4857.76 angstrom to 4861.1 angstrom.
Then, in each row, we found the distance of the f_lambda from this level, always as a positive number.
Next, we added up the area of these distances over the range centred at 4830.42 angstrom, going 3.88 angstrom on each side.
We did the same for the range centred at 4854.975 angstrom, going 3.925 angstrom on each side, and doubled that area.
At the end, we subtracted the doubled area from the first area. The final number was -84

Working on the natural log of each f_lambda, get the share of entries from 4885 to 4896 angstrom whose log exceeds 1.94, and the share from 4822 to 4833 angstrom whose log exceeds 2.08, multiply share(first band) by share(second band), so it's 0.48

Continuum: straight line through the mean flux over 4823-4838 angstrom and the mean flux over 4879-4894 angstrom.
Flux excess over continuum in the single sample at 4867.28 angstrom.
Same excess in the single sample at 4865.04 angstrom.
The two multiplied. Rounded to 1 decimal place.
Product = -1.0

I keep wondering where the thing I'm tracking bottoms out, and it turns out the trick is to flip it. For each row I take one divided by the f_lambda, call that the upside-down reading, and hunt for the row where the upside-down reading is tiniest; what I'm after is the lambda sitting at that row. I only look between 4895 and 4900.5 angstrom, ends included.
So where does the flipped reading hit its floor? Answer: 4899.89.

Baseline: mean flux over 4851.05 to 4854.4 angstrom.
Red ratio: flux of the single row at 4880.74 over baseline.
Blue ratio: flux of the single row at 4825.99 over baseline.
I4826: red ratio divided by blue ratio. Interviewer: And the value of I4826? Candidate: 0.81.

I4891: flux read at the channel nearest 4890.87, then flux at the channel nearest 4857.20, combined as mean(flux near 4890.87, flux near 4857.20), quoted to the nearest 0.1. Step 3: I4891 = 7.9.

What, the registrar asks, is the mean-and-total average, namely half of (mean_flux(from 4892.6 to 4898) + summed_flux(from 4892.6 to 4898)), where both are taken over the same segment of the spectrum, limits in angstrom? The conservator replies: 21.0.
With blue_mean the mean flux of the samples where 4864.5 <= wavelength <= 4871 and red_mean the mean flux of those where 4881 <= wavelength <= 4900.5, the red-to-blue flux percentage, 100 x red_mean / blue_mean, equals 97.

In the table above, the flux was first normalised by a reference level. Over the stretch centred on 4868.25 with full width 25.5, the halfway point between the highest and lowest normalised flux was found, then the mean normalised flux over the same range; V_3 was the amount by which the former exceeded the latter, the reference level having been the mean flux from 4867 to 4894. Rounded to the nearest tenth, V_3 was 1.6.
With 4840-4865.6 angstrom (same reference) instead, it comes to 1.5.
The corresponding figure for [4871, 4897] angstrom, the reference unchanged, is 0.0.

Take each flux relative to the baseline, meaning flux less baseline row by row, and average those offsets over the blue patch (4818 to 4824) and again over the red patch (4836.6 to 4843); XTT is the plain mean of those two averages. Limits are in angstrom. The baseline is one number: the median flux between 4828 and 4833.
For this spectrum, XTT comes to 0.4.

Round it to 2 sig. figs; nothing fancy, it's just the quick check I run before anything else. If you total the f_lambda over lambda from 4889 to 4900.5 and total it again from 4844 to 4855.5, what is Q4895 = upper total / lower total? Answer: 0.95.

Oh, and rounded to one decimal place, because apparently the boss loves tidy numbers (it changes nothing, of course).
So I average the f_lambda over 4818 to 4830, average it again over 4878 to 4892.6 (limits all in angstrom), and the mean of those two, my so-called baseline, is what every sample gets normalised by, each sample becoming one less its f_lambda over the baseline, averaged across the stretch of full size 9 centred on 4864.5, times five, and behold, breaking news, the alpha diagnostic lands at -5.2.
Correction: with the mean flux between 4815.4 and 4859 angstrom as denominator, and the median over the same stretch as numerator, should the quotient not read 1.00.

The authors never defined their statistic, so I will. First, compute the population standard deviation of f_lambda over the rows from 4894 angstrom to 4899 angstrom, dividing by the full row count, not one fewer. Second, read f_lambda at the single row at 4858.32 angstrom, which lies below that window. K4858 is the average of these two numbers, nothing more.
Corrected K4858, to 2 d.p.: 4.39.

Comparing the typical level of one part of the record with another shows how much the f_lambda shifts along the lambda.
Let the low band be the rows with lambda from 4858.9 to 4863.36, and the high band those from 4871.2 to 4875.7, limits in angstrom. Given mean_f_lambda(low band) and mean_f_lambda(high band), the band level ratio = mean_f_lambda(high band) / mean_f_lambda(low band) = 0.31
